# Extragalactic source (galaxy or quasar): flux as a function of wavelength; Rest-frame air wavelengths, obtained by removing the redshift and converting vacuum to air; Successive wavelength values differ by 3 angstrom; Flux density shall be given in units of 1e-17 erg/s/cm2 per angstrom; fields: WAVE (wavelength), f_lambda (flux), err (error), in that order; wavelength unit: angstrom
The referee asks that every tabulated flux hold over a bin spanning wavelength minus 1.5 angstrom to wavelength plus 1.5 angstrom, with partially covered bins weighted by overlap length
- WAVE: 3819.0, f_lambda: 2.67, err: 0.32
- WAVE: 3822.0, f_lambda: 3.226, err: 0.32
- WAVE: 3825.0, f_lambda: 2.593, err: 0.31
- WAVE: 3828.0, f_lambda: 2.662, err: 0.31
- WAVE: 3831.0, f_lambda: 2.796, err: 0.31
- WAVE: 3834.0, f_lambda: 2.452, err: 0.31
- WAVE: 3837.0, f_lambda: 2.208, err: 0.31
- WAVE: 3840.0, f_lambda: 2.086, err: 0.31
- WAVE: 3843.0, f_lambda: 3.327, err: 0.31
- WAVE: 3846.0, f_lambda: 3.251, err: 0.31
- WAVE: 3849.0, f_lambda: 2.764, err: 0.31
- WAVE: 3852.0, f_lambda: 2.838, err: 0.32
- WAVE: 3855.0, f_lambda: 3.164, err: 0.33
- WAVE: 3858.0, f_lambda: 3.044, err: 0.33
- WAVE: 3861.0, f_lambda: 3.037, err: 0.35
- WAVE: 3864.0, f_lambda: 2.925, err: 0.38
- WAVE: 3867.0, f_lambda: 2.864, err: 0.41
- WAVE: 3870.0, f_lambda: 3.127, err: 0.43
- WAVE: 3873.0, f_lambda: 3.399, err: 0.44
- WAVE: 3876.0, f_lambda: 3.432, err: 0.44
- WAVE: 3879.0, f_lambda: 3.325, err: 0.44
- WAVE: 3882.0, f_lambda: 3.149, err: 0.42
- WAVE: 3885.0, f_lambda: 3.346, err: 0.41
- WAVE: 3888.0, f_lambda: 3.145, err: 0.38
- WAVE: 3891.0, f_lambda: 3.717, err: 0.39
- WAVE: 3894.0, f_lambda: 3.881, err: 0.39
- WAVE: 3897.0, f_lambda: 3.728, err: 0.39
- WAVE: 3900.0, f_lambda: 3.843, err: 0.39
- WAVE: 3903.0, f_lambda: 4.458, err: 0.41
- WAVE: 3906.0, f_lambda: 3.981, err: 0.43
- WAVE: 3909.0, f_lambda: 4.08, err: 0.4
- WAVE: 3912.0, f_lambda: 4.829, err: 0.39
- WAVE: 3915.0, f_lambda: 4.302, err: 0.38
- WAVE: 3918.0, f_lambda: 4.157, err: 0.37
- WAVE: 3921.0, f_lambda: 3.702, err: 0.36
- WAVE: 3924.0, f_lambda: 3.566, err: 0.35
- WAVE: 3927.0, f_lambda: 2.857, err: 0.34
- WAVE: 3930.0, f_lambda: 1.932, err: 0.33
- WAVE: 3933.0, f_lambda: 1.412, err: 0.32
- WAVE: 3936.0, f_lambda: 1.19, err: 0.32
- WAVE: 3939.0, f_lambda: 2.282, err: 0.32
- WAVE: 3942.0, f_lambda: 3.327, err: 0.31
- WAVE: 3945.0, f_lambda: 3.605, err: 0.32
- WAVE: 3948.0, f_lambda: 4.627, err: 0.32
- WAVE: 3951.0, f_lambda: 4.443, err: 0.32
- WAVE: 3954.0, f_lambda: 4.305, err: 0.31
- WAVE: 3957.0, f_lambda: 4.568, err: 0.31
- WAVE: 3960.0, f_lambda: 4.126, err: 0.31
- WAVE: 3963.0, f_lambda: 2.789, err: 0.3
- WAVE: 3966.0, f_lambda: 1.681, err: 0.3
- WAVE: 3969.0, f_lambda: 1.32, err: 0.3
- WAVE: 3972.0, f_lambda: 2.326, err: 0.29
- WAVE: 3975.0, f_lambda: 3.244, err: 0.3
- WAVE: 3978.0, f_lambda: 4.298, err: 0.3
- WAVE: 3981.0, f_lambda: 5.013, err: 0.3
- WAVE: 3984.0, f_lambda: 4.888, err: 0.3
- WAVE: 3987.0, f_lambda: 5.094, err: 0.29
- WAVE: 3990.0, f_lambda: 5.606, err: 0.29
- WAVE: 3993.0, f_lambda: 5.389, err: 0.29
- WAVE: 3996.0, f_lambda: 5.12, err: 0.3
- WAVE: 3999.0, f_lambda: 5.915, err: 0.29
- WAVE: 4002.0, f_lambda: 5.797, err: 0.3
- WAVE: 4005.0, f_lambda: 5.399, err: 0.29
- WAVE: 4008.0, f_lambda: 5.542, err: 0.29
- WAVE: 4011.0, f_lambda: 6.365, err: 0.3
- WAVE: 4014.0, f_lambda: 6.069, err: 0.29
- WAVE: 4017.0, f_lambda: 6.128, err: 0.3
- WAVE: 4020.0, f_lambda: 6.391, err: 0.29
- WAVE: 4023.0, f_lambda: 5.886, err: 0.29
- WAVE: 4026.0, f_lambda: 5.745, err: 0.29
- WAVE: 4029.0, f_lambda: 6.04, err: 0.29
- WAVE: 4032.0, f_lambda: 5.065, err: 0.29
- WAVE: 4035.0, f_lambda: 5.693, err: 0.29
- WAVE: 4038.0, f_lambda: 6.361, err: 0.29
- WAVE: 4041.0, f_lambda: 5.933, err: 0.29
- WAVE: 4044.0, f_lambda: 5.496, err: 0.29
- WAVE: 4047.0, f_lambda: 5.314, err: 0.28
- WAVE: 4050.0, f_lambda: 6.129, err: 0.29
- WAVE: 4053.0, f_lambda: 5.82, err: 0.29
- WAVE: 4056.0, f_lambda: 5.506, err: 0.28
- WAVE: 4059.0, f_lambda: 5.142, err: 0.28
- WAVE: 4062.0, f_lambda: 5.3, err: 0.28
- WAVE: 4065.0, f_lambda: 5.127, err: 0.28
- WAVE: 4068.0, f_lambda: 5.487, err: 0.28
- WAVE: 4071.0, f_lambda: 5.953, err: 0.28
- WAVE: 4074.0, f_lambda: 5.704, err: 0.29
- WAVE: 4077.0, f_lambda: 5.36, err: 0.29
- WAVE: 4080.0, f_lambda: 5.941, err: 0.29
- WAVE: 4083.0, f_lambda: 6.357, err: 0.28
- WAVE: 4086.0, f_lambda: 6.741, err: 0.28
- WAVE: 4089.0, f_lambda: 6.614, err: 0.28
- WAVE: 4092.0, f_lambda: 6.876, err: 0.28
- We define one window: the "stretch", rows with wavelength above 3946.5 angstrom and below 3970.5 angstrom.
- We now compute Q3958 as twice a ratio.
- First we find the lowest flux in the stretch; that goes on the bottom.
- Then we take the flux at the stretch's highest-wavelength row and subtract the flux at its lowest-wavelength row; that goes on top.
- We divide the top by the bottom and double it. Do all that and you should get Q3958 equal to -5.0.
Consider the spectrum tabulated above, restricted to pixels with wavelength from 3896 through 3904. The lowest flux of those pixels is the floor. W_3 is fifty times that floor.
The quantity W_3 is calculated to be 186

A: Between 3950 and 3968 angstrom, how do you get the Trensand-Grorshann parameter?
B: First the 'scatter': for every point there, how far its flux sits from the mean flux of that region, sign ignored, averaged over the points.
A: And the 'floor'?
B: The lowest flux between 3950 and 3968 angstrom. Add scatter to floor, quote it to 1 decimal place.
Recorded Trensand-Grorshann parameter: 2.6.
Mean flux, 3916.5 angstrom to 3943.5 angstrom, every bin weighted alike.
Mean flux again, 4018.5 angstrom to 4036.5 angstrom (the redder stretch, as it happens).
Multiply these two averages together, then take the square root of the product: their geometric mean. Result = 3.97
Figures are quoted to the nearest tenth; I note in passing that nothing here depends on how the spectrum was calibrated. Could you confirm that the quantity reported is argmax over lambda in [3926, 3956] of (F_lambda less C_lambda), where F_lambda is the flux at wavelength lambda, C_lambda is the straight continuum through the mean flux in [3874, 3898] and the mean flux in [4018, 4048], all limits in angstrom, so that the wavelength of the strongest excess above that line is 3948.0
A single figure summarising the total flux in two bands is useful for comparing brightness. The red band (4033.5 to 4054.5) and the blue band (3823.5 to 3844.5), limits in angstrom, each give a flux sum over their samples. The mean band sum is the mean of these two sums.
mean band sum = 29.4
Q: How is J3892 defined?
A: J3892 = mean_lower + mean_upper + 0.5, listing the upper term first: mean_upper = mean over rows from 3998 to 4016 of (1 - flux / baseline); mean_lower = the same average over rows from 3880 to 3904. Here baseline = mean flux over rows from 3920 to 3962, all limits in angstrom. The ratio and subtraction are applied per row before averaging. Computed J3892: -0.40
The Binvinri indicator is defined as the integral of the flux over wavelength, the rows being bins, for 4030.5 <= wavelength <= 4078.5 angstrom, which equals 268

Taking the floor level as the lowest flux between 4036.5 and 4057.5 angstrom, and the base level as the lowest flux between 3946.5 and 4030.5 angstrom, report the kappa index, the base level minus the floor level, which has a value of -4.0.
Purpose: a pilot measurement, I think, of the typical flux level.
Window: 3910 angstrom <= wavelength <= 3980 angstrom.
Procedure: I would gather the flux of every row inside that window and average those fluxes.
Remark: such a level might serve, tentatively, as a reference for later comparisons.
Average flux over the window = 3.3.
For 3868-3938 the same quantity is 3.4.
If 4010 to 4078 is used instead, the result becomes 5.7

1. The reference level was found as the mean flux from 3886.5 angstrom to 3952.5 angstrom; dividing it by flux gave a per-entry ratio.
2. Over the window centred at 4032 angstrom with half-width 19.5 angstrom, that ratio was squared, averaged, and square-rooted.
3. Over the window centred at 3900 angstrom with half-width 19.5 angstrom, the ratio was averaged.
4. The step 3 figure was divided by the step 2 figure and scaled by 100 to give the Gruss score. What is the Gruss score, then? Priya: 152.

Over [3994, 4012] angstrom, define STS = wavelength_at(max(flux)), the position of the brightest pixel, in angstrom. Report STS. 4011.0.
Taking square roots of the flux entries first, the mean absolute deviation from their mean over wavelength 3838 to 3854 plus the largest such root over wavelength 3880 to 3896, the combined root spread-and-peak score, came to 2.07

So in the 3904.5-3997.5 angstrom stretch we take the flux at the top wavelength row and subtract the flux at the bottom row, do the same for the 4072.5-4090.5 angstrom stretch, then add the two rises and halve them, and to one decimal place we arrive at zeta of 1.0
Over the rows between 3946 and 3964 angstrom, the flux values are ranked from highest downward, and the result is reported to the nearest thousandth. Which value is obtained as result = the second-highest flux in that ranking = 4.568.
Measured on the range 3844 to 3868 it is 3.164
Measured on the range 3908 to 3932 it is 4.302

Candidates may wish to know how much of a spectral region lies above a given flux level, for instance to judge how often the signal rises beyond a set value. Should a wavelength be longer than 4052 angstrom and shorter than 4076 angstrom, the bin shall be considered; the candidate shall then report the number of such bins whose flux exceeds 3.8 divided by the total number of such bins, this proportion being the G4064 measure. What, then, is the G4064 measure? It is 1.00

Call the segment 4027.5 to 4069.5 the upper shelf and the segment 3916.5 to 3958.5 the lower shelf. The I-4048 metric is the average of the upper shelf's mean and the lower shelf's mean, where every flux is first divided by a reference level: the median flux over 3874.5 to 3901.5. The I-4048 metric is 1.29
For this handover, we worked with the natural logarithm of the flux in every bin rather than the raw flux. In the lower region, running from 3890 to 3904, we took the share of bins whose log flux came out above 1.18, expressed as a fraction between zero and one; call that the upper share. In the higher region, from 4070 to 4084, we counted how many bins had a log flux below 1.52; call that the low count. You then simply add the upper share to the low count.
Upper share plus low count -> 1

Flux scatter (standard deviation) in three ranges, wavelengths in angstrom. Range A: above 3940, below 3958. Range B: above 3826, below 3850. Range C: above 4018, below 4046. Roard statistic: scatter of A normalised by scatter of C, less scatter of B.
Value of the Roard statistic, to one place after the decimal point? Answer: 0.9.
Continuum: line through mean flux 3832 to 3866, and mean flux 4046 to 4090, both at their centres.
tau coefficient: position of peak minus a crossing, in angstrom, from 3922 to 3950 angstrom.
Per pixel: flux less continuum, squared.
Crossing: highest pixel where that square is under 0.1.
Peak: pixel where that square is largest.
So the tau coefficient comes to 12 angstrom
